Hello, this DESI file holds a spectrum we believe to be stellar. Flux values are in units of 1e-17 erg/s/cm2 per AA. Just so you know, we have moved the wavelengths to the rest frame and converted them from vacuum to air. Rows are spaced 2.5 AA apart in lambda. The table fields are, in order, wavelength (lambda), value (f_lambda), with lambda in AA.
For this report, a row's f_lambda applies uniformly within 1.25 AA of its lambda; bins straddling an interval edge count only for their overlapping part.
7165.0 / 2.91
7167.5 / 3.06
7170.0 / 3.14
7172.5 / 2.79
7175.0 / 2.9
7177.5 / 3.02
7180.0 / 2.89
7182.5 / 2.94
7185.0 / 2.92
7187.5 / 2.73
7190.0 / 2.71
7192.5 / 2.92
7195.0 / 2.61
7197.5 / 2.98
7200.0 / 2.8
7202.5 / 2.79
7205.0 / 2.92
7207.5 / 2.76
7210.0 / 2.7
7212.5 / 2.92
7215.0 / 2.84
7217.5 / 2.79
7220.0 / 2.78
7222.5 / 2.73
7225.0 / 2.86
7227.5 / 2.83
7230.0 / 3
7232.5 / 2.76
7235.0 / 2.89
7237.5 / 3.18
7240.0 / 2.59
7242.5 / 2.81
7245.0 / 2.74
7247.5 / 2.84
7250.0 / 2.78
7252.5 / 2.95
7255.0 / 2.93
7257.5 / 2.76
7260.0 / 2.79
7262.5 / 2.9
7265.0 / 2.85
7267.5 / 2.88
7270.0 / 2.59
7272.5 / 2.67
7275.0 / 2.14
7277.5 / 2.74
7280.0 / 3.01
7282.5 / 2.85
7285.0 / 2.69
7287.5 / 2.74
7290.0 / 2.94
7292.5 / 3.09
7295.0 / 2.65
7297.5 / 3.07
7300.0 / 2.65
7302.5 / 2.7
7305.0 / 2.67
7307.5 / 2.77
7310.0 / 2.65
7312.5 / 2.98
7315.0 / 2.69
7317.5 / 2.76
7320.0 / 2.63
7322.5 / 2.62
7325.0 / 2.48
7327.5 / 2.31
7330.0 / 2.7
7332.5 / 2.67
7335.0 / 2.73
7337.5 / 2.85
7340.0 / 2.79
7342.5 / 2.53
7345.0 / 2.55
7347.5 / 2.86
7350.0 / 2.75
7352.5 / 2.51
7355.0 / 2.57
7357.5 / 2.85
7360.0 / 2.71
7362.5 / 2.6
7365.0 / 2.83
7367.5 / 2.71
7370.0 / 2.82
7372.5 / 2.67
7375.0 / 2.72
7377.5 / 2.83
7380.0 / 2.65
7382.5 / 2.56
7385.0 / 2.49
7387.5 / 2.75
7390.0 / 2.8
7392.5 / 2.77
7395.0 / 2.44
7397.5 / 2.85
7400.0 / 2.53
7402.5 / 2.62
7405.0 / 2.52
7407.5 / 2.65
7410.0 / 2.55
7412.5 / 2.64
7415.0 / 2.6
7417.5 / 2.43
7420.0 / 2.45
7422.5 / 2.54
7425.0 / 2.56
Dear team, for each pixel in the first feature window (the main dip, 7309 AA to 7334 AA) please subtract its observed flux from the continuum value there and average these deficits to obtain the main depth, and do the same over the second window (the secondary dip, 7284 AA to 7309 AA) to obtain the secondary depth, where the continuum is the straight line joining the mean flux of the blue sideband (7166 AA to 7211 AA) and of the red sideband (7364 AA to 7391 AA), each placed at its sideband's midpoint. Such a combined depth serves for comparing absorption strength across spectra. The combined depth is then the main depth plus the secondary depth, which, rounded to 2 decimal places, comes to 0.09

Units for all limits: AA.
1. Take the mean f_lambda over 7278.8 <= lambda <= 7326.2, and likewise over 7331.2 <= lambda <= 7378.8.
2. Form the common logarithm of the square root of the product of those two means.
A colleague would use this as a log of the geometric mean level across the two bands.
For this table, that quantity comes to 0.438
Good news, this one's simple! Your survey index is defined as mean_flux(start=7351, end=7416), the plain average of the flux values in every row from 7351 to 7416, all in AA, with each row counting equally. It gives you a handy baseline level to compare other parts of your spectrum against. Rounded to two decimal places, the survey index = 2.66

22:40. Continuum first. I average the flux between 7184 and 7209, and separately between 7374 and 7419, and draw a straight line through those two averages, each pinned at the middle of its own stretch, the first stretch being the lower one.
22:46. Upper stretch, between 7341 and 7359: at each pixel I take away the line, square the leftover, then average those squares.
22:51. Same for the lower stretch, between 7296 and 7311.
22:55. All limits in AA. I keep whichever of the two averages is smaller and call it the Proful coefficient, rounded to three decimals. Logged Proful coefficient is 0.021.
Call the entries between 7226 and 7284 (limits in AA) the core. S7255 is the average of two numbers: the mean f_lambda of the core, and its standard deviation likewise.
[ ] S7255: 1.50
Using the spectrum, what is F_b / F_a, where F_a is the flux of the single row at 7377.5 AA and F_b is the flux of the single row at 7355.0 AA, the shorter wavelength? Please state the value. 0.91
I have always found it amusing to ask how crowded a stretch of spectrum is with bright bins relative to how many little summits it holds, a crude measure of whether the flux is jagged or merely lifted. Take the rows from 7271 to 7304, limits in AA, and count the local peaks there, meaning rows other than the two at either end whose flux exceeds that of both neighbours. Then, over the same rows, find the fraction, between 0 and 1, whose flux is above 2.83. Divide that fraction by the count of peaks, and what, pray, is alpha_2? 0.13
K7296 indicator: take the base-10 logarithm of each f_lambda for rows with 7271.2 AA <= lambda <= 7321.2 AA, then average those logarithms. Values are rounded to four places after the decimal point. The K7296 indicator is 0.4388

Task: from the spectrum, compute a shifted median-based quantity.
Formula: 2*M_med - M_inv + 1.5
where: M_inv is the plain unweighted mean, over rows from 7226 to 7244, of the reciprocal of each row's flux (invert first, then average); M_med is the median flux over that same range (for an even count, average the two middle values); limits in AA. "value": 6.81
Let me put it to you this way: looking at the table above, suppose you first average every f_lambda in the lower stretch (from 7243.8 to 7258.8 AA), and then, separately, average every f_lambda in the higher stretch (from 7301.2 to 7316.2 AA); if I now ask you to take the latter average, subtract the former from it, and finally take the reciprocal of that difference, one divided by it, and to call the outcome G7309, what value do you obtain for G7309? -11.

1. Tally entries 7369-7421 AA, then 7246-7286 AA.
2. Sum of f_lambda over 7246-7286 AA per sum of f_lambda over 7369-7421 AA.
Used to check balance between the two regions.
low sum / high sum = 0.80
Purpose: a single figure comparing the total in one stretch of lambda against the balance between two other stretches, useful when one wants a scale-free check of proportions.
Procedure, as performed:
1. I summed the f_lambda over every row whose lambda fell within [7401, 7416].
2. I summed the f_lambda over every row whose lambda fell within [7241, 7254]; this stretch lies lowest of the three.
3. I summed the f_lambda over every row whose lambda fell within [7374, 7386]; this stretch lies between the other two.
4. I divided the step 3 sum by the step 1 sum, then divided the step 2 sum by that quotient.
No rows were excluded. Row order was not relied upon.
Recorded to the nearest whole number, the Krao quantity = 17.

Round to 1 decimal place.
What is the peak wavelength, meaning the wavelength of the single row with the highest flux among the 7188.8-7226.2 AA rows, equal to 7197.5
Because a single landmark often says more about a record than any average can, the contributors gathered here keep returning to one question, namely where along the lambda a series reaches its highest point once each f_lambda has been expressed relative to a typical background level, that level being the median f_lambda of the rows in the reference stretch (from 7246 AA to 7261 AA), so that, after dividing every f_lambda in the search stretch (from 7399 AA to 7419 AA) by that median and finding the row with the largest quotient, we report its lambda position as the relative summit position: 7407.5 AA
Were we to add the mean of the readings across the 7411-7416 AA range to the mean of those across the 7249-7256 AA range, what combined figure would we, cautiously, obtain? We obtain 5.51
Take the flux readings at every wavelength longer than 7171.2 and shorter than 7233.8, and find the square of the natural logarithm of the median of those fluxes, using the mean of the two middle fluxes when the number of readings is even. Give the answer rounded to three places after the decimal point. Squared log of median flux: 1.082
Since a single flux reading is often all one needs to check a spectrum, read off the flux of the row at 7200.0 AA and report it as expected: 2.8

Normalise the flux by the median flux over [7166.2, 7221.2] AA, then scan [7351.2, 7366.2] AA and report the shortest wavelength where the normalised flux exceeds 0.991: 7357.5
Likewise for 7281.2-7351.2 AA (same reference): 7282.5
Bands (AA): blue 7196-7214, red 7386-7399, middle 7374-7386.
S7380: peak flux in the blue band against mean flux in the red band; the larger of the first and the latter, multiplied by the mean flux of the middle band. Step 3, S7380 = 7.9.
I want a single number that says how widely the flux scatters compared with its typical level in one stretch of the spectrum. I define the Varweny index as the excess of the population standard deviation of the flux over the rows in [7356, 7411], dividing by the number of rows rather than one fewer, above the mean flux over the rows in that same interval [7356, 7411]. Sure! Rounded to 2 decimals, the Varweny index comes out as -2.55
